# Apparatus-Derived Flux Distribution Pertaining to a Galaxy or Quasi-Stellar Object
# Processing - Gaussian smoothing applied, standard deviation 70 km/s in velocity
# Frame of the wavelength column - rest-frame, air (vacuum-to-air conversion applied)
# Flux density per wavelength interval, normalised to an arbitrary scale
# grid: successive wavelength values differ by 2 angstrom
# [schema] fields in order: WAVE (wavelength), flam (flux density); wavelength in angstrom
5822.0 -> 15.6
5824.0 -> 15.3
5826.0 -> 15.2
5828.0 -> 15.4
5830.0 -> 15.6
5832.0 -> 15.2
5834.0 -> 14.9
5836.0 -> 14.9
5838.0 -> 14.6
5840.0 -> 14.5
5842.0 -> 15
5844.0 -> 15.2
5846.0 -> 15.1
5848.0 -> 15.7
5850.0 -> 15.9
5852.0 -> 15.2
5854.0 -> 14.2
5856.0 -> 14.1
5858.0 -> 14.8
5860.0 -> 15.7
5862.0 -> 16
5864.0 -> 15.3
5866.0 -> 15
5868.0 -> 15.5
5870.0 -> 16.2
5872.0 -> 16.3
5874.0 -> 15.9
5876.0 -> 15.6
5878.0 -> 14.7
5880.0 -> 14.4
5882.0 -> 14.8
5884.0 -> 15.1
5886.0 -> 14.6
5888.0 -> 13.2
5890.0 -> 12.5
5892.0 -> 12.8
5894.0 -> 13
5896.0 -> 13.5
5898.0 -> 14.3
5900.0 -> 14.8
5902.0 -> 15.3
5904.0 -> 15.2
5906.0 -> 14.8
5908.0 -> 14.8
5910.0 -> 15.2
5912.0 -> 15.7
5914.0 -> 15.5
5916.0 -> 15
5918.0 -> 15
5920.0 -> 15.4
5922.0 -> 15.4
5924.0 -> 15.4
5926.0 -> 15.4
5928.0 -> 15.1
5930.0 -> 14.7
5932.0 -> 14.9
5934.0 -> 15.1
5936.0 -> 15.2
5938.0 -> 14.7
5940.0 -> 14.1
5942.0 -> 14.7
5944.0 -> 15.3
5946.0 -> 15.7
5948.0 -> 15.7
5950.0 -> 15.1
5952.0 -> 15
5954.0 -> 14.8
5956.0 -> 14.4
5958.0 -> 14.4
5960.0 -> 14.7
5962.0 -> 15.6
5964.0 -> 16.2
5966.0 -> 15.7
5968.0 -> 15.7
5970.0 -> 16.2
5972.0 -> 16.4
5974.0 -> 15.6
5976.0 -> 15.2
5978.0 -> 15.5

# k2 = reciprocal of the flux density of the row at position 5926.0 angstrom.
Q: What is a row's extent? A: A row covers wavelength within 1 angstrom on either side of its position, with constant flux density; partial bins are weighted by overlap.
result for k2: 0.0649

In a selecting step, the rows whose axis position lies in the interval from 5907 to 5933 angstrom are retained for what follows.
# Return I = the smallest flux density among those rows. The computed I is 14.7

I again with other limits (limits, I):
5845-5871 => 14.1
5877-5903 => 12.5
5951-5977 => 14.4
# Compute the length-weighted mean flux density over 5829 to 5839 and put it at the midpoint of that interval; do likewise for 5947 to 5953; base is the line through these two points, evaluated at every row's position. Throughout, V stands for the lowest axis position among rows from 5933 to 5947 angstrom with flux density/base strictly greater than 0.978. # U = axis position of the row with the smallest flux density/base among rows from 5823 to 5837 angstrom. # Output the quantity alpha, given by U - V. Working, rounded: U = 5836.0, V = 5934.0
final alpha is -98 angstrom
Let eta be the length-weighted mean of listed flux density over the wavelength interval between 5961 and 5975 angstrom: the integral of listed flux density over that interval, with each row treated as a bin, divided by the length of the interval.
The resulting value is 15.9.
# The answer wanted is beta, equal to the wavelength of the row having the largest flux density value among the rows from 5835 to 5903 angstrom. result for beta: 5872.0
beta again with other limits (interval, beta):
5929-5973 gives 5972.0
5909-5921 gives 5912.0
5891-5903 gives 5902.0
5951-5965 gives 5964.0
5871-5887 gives 5872.0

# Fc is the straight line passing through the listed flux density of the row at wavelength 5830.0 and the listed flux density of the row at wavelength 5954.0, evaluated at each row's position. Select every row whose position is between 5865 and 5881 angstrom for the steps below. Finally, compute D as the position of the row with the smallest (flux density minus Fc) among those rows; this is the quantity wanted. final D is 5880.0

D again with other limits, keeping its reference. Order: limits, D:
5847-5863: 5856.0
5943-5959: 5956.0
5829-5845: 5840.0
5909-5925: 5916.0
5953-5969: 5956.0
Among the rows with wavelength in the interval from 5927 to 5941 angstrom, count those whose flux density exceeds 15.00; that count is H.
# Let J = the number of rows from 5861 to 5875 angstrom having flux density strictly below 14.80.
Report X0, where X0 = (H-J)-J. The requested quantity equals 3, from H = 3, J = 0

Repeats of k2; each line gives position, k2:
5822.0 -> 0.0641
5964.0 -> 0.0617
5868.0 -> 0.0645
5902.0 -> 0.0654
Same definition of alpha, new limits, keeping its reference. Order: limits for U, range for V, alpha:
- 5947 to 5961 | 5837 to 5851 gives 116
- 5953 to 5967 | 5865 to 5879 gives 92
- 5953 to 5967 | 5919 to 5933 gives 38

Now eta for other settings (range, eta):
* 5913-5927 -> 15.3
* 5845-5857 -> 15.0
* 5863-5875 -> 15.7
